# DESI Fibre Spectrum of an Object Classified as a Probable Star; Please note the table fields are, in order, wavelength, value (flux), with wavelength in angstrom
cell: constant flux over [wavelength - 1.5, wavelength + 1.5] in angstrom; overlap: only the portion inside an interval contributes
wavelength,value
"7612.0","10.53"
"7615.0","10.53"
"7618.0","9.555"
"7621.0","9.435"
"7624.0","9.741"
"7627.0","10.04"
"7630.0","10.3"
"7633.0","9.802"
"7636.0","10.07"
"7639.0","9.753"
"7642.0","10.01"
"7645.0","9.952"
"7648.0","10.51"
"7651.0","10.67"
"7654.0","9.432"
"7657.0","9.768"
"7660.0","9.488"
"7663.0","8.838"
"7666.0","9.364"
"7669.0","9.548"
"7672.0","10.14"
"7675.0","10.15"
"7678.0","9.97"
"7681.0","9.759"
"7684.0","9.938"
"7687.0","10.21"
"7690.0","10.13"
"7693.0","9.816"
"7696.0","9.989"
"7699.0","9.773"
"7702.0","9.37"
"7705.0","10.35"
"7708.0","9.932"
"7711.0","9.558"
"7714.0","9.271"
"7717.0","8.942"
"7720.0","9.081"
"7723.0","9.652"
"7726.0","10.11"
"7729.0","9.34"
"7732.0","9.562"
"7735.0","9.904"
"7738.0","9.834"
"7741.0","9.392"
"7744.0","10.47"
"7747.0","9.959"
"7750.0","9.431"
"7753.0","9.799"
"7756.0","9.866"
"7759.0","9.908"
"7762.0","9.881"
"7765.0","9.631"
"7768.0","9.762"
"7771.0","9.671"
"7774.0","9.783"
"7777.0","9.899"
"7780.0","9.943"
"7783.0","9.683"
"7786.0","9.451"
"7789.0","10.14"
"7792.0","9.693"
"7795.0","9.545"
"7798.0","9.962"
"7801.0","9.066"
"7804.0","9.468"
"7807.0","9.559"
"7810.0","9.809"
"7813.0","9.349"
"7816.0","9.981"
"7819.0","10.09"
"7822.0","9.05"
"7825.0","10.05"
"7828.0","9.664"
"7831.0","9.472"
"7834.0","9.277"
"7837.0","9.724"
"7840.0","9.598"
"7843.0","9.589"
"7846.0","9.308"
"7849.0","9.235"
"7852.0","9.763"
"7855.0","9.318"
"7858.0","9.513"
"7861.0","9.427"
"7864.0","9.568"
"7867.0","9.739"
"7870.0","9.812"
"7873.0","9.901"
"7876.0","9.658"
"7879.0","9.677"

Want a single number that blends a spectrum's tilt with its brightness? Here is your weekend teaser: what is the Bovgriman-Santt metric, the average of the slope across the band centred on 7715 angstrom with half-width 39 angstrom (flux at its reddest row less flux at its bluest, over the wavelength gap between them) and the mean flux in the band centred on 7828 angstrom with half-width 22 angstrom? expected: 4.79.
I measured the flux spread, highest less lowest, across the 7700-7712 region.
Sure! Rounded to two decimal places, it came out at 0.98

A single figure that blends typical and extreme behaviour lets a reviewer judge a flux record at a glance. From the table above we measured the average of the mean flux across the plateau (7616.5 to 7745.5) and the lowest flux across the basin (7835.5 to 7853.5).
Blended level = 9.51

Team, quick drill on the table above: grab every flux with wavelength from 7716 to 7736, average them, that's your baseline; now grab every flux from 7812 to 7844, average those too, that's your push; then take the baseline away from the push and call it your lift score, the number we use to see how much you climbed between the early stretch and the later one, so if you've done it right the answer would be 0.11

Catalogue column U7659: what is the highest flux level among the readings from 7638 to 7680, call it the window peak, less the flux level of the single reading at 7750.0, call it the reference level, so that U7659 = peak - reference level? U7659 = 1.24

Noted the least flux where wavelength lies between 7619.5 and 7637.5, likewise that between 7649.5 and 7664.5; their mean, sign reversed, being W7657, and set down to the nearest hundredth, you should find -9.14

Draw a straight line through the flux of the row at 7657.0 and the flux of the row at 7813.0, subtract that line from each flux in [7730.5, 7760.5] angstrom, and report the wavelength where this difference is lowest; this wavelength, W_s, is 7741.0 angstrom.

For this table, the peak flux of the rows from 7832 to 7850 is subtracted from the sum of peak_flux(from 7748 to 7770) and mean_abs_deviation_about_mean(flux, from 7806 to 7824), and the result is 0.50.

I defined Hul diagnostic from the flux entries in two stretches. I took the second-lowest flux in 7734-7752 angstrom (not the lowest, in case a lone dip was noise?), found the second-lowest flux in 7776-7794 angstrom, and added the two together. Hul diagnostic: 19.1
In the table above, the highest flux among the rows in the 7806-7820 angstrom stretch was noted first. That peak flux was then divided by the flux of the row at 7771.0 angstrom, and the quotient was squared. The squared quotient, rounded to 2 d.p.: 1.09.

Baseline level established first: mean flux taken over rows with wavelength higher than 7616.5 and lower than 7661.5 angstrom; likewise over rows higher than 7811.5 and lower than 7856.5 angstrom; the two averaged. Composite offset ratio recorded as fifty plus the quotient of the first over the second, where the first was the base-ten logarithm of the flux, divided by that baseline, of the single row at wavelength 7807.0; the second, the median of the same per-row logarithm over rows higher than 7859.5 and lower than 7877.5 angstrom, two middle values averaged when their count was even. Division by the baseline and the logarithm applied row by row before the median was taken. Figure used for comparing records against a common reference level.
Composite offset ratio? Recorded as 55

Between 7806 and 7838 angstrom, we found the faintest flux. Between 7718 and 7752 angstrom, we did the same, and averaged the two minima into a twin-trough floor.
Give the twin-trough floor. 9.07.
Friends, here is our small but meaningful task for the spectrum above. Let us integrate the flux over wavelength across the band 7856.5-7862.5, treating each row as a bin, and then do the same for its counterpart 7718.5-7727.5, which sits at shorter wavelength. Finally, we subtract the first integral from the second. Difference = 30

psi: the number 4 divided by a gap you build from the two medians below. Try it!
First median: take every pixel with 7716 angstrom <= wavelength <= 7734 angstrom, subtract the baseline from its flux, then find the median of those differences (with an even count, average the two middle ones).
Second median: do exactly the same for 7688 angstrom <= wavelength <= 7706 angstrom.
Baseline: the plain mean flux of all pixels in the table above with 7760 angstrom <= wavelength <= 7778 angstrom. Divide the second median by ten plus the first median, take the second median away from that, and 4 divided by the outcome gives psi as -34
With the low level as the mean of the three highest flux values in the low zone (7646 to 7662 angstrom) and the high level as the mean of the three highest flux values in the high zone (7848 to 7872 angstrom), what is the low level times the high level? 101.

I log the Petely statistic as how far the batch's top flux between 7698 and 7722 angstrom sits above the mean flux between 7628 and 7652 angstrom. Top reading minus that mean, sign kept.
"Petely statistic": 0.2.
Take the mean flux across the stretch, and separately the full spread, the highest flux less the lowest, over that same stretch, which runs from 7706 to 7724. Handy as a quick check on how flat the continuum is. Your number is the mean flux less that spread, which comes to 8.4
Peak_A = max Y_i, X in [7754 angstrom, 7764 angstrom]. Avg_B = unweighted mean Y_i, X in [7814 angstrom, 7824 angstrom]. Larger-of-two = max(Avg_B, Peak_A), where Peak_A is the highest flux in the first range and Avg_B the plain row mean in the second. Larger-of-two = 9.91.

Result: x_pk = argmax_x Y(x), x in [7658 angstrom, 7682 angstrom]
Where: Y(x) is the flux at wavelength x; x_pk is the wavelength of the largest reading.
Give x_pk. 7675.0 angstrom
